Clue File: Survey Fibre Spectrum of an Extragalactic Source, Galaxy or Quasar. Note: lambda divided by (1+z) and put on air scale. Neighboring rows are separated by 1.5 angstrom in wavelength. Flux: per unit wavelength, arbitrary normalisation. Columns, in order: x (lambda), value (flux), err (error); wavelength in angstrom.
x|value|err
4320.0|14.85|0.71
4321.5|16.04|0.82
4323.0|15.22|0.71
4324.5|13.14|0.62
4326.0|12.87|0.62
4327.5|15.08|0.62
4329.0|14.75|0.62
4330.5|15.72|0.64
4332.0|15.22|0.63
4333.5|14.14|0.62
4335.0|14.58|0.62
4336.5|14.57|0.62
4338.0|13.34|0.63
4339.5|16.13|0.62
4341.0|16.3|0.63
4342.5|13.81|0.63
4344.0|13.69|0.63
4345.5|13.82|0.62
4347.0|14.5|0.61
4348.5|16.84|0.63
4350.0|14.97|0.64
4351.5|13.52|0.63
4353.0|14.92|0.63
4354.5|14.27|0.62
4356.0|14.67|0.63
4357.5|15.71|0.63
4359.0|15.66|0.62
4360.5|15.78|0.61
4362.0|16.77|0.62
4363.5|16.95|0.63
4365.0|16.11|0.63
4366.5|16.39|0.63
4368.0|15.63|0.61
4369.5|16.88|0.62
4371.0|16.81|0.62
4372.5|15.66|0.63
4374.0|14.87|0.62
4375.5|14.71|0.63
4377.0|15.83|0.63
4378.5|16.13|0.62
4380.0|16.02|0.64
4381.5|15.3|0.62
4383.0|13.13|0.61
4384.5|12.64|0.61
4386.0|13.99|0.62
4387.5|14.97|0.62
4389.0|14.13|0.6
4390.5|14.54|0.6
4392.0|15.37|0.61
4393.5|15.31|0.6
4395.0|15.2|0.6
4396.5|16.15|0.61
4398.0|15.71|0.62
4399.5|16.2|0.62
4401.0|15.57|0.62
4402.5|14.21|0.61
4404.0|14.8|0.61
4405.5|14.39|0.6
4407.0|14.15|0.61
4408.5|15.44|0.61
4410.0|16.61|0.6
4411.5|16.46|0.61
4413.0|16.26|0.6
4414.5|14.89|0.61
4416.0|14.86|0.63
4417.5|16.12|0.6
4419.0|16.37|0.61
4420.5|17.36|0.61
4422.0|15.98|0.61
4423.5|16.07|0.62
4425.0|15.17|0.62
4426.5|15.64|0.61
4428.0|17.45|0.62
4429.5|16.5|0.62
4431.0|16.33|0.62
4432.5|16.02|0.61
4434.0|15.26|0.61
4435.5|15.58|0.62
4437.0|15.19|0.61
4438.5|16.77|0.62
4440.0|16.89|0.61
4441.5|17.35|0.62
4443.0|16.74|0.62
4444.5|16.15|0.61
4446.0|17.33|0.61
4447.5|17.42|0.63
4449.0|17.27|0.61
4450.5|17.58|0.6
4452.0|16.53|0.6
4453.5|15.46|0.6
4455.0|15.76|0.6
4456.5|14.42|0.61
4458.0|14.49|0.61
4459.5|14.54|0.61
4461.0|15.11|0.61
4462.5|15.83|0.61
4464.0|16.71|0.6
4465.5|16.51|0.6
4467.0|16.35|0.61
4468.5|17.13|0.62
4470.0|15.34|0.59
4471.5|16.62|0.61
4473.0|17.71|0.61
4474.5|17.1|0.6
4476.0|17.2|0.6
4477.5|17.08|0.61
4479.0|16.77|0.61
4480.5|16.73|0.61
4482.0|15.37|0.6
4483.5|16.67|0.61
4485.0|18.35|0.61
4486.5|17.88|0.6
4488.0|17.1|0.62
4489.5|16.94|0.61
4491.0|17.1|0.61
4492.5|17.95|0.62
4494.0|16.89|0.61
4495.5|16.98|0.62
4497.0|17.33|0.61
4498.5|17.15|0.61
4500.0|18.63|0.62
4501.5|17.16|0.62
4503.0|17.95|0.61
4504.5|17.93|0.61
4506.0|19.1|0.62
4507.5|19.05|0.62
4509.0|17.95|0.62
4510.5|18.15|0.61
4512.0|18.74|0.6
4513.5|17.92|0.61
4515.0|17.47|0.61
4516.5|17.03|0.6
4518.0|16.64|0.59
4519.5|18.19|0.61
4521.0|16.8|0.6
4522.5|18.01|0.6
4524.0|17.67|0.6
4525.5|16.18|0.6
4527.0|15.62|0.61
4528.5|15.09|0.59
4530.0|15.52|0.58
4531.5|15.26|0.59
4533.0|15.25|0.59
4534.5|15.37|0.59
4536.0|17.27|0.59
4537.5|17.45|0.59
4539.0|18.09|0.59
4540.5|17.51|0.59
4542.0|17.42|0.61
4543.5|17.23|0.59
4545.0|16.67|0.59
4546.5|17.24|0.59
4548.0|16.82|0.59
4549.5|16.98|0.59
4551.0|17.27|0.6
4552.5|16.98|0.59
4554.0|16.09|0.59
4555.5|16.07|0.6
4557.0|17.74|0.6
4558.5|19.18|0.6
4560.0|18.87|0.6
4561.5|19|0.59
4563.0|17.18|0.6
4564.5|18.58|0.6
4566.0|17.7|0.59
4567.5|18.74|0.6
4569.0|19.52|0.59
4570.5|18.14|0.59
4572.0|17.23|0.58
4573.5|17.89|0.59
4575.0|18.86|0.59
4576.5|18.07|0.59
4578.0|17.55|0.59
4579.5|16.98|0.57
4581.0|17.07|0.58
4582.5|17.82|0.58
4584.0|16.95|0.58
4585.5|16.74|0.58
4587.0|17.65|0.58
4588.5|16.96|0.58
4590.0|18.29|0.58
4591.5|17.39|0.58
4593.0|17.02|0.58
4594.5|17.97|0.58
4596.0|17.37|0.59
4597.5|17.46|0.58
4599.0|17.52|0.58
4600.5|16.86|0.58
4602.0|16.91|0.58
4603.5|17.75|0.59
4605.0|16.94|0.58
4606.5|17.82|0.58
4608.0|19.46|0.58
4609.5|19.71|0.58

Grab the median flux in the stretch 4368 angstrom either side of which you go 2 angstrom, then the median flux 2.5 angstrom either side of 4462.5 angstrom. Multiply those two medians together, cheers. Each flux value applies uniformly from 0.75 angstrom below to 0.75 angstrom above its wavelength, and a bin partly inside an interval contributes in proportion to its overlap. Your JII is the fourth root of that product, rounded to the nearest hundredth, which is 4.01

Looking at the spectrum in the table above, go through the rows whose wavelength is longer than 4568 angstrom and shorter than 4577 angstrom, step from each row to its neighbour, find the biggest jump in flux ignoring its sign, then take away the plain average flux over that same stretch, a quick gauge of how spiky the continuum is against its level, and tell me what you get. -16.9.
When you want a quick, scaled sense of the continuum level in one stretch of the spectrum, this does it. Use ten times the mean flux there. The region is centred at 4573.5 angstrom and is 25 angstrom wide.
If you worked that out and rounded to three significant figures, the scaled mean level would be 179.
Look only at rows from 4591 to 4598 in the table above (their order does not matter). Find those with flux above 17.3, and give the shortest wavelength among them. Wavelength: 4591.5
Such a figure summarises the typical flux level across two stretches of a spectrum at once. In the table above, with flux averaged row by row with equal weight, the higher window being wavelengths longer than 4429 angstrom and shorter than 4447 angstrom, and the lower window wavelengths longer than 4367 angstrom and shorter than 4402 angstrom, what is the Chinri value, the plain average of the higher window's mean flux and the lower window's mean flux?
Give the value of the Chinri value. 15.8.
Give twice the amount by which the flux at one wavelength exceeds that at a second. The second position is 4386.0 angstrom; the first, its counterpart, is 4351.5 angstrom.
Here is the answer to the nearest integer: -1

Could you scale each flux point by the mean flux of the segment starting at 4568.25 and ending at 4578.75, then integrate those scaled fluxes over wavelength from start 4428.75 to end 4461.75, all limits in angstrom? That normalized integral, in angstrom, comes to 29.3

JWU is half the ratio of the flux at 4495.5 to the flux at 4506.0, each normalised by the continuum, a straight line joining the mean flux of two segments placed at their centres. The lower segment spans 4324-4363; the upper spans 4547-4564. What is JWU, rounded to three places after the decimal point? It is 0.448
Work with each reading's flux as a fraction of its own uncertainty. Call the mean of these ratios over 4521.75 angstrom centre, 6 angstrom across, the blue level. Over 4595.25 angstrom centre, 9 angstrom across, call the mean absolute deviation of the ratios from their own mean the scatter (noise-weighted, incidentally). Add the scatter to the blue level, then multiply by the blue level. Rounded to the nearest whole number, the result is 872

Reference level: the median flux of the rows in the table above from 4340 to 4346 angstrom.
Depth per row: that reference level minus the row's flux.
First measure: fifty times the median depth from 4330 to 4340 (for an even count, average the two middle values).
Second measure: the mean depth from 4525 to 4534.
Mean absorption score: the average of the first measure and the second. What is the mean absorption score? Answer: -20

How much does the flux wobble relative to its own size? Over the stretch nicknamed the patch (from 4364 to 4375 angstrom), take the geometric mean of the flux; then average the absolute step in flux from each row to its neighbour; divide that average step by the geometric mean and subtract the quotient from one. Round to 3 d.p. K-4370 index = 0.955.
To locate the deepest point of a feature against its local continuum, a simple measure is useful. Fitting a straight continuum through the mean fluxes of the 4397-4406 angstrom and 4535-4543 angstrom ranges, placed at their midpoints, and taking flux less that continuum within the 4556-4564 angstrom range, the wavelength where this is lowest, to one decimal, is 4563.0 angstrom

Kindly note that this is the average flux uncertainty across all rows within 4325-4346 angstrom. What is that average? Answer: 0.625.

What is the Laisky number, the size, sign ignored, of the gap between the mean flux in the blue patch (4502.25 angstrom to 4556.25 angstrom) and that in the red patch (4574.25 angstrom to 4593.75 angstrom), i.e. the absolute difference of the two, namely 0.4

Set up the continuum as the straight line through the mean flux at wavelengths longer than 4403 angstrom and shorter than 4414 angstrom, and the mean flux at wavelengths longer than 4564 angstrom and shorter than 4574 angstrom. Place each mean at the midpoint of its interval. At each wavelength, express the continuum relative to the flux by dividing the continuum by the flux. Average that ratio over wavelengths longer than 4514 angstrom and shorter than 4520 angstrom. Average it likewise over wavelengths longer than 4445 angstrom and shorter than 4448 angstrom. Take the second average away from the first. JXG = 0.07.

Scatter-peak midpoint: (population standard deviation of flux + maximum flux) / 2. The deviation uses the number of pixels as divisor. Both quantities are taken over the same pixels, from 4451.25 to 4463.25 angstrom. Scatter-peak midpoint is 8.6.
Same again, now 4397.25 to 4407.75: 8.5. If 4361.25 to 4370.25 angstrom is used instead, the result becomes 8.7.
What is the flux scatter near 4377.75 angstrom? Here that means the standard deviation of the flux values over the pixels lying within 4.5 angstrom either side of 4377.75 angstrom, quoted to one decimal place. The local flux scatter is 0.6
